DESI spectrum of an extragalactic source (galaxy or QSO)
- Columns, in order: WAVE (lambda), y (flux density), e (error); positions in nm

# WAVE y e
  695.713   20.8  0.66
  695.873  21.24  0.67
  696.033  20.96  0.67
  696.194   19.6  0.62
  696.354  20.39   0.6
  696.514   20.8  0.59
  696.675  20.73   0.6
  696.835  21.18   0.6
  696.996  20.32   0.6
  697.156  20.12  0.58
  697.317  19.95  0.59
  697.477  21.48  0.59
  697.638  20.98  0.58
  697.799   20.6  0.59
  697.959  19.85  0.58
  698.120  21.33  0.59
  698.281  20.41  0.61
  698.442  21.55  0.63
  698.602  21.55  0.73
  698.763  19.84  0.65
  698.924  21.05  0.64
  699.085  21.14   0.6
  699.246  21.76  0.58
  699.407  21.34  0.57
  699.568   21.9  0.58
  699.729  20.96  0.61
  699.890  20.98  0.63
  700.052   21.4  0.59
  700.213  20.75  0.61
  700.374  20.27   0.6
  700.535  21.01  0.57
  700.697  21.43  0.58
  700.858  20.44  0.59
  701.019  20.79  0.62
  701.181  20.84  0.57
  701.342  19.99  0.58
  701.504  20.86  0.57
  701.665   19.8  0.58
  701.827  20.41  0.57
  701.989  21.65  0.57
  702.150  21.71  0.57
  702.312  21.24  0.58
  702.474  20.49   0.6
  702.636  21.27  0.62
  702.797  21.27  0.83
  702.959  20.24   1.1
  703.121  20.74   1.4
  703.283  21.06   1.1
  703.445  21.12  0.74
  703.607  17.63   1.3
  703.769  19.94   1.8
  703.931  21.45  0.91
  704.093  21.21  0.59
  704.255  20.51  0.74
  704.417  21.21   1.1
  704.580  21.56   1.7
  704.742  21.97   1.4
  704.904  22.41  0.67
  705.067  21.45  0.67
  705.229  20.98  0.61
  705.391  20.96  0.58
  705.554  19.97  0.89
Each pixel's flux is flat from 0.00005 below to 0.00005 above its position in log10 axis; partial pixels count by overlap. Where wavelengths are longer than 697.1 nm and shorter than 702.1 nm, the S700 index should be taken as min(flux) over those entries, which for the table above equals 19.8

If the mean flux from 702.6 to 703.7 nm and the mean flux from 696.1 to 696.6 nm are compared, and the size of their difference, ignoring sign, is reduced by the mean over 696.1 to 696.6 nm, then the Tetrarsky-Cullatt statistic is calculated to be -20.1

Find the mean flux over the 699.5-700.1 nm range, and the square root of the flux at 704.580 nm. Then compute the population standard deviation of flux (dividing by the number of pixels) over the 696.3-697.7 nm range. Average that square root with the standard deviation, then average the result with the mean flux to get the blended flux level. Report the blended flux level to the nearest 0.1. 11.9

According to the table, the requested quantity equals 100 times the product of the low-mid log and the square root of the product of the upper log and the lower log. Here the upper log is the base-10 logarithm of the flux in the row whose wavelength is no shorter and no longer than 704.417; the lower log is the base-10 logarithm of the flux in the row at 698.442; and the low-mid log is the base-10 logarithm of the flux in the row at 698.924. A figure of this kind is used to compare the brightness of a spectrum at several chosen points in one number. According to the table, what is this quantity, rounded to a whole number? 176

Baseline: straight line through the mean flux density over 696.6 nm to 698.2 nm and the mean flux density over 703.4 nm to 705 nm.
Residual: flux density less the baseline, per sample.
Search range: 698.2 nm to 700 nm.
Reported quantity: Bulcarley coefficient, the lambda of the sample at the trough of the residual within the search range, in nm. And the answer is 698.763 nm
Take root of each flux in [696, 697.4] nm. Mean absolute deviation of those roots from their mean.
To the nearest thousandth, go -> 0.046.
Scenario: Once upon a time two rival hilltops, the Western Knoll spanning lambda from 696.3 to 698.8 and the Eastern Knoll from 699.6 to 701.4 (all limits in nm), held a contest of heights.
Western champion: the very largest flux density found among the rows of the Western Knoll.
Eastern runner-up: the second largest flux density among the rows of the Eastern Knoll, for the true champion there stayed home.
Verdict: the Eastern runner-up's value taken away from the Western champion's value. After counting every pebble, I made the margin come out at 0.15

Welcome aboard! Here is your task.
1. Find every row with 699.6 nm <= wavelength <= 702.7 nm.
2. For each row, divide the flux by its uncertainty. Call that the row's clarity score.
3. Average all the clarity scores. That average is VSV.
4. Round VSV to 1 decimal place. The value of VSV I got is 35.4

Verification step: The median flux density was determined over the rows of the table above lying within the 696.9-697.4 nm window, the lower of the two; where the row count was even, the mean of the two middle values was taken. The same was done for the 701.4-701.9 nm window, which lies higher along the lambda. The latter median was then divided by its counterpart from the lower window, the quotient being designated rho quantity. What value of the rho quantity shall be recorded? 1.01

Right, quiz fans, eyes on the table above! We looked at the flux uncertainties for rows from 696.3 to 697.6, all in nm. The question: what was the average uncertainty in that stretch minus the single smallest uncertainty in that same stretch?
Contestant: 0.01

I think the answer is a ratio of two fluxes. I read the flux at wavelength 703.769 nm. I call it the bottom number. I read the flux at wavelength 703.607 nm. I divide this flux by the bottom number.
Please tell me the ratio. 0.884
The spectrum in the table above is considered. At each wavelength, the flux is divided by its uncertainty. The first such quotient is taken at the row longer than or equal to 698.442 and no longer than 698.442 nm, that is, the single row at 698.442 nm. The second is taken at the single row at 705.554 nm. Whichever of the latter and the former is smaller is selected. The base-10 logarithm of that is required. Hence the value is 1.35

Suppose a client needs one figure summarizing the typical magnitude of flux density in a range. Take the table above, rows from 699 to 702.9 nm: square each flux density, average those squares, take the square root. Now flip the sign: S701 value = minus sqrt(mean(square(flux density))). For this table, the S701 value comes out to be -21.0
